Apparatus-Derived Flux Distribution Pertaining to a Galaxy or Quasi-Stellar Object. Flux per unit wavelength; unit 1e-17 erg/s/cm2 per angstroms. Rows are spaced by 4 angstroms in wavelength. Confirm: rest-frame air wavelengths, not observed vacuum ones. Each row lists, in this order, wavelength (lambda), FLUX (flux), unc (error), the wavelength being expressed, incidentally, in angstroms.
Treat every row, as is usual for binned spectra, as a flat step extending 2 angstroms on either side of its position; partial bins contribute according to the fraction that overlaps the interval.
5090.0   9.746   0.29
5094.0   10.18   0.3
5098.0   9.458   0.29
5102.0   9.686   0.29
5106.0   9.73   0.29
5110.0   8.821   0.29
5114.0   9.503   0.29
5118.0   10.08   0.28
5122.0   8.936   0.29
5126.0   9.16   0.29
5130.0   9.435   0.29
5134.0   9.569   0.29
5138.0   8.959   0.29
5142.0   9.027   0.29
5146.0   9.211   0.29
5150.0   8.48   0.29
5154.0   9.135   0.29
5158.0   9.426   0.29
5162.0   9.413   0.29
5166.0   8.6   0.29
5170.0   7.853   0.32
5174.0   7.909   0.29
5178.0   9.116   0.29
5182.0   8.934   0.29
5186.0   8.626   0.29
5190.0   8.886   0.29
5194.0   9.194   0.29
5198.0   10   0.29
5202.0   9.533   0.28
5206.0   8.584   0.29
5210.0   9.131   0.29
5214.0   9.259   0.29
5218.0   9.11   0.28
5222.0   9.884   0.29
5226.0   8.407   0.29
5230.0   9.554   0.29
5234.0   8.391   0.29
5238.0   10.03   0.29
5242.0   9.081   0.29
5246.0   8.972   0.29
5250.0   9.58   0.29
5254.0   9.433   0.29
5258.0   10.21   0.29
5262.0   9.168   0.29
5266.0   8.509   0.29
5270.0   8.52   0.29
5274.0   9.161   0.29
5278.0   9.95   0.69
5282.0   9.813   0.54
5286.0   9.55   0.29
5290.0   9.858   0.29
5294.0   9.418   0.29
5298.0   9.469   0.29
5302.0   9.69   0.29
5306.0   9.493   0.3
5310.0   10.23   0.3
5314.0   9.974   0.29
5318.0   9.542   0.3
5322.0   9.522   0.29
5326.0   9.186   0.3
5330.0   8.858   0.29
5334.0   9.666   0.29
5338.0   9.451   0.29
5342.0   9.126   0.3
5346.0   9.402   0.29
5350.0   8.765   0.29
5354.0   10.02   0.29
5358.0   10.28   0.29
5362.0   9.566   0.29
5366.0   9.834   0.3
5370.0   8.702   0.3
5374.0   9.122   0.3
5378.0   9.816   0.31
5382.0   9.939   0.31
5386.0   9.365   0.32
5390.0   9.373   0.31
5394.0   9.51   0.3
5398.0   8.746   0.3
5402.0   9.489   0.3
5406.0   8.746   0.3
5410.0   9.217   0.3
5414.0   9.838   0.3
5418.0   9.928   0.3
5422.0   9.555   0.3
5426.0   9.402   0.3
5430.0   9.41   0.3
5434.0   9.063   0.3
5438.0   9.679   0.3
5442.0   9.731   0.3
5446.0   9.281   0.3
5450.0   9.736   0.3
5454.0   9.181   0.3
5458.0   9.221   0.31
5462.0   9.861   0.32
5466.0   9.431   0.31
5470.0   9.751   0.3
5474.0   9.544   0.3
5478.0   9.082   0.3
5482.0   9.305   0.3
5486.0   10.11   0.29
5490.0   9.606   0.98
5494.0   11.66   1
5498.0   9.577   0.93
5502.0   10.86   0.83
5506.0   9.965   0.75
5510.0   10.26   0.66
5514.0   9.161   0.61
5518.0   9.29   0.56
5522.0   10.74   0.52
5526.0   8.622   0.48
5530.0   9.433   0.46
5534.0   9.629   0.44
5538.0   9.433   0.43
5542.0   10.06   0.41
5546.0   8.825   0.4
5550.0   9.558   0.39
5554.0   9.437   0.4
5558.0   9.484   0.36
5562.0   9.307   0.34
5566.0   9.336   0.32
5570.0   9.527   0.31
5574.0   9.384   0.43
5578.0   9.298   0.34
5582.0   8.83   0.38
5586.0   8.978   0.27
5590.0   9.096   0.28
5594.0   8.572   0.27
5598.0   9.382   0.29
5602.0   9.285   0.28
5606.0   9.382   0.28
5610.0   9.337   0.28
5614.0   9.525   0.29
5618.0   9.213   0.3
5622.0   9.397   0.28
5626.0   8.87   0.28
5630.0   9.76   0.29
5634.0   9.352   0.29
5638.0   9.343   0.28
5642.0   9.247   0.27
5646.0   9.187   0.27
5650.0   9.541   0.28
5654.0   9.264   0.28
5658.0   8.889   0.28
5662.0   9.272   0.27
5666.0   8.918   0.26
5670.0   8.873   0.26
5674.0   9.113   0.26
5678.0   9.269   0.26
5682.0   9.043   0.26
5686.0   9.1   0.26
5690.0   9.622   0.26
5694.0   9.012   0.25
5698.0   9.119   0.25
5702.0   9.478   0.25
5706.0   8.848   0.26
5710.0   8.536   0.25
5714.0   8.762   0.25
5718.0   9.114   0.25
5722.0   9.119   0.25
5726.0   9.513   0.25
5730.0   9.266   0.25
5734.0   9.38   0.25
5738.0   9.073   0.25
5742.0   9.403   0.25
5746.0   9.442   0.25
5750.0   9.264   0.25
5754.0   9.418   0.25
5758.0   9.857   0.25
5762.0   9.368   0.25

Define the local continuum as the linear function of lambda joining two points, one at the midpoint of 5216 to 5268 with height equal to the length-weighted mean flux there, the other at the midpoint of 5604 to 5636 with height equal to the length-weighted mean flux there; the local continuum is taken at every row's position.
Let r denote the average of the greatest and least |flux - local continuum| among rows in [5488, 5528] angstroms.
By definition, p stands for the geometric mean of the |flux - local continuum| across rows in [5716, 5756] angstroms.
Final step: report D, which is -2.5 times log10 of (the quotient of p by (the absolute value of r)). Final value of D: 3.0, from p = 0.07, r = 1.19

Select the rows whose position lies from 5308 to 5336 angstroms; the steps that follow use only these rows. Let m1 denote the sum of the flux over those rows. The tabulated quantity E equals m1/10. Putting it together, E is 6.7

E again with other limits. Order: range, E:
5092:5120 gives 6.7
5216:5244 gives 6.4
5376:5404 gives 6.6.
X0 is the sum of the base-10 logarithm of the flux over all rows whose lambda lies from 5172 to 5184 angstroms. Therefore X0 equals 2.8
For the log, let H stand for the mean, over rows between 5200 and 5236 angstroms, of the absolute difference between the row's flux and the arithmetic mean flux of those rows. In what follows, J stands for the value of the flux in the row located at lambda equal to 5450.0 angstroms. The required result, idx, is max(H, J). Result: 9.7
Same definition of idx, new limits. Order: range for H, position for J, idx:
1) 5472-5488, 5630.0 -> 9.8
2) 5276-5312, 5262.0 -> 9.2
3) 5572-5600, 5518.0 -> 9.3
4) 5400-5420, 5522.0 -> 10.7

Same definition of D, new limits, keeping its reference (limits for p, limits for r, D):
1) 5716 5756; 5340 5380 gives 2.2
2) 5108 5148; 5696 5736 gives 0.8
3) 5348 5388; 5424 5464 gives -0.4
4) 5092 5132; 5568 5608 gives 0.2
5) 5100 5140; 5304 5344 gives 0.6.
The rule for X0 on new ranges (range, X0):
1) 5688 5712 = 5.8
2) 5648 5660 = 2.9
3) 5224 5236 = 2.8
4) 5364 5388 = 5.9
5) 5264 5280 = 3.8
